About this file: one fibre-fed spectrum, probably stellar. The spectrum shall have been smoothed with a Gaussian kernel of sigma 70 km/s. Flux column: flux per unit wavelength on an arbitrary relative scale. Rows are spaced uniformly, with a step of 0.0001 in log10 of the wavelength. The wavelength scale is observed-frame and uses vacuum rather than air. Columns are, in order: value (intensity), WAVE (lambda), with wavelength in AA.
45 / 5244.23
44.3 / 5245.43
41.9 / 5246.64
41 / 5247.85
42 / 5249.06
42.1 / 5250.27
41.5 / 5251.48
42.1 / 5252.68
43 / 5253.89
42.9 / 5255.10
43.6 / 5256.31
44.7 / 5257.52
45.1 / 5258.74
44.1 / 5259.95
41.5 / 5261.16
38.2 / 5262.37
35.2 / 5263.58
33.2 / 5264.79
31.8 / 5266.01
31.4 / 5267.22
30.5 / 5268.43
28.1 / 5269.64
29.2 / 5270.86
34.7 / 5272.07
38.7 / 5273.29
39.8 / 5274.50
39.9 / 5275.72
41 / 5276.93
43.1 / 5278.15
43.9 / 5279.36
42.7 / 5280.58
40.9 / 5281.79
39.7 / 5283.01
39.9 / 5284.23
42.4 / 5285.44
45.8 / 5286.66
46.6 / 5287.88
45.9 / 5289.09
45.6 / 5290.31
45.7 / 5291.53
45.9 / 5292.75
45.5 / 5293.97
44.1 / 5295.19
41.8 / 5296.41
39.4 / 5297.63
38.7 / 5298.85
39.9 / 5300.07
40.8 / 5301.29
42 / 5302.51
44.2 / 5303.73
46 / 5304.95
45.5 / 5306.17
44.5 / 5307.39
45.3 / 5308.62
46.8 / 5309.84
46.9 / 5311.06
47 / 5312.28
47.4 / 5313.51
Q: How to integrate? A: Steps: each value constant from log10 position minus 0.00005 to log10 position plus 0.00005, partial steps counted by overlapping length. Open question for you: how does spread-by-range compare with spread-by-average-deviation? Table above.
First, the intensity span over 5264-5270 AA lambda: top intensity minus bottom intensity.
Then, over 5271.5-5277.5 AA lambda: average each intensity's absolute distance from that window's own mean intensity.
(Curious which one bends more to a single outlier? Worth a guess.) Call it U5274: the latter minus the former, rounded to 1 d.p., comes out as -3.4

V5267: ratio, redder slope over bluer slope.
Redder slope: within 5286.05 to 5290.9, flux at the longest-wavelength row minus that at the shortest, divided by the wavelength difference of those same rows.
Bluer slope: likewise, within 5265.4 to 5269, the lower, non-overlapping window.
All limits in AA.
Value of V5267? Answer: 0.10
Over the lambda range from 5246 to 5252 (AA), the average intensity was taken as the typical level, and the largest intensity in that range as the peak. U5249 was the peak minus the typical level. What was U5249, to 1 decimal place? 0.4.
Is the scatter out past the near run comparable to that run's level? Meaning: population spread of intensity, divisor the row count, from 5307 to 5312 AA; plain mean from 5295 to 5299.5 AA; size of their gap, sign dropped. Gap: 40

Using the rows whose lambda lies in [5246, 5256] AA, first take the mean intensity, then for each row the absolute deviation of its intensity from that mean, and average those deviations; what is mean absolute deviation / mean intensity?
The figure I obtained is 0.011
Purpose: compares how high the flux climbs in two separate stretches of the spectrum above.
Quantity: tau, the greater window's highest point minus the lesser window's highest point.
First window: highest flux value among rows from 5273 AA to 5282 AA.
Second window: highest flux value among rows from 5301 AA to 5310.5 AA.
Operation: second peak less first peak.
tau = 2.9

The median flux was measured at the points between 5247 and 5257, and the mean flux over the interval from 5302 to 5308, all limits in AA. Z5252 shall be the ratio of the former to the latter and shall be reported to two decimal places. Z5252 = 0.95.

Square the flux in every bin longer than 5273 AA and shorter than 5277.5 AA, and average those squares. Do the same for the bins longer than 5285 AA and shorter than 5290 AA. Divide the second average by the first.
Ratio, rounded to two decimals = 1.29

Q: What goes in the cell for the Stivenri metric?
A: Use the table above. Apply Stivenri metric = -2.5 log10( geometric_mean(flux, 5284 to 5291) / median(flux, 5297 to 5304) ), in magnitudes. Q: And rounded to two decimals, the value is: -0.10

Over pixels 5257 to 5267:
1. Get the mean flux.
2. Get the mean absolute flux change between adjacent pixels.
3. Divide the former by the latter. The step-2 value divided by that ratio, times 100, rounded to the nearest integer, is 10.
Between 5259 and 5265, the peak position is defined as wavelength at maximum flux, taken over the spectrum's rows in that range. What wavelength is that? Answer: 5259.95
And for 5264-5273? 5272.07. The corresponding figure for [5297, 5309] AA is 5304.95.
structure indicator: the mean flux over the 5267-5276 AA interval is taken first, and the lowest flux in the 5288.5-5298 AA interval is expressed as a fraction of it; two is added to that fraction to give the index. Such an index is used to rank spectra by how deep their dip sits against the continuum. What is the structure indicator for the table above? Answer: 3.16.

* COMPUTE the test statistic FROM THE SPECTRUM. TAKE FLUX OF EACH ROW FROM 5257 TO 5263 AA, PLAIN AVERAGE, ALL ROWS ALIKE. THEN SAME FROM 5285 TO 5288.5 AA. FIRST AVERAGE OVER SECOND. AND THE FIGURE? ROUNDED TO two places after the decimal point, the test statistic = 0.95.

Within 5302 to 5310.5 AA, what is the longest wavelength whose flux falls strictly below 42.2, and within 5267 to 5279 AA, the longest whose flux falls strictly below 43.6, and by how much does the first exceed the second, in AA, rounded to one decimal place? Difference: 24.4 AA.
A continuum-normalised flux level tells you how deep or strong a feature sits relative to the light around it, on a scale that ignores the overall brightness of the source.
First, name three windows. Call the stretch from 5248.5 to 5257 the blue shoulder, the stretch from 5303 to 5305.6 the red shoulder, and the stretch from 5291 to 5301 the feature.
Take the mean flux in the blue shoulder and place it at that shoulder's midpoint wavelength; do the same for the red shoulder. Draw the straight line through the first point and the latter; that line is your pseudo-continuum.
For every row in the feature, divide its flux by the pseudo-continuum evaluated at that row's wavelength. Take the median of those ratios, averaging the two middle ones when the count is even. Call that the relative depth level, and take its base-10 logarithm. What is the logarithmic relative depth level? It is -0.017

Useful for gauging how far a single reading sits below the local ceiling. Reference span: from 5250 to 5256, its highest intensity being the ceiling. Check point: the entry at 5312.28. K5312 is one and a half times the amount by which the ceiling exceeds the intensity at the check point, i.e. -6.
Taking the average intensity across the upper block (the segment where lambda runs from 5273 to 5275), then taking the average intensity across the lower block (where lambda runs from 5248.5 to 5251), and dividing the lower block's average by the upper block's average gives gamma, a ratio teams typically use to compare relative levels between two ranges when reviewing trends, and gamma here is 1.07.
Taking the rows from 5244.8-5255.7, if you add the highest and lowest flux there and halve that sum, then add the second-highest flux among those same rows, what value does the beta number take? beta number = 86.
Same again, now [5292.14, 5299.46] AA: 88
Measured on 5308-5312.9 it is 93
